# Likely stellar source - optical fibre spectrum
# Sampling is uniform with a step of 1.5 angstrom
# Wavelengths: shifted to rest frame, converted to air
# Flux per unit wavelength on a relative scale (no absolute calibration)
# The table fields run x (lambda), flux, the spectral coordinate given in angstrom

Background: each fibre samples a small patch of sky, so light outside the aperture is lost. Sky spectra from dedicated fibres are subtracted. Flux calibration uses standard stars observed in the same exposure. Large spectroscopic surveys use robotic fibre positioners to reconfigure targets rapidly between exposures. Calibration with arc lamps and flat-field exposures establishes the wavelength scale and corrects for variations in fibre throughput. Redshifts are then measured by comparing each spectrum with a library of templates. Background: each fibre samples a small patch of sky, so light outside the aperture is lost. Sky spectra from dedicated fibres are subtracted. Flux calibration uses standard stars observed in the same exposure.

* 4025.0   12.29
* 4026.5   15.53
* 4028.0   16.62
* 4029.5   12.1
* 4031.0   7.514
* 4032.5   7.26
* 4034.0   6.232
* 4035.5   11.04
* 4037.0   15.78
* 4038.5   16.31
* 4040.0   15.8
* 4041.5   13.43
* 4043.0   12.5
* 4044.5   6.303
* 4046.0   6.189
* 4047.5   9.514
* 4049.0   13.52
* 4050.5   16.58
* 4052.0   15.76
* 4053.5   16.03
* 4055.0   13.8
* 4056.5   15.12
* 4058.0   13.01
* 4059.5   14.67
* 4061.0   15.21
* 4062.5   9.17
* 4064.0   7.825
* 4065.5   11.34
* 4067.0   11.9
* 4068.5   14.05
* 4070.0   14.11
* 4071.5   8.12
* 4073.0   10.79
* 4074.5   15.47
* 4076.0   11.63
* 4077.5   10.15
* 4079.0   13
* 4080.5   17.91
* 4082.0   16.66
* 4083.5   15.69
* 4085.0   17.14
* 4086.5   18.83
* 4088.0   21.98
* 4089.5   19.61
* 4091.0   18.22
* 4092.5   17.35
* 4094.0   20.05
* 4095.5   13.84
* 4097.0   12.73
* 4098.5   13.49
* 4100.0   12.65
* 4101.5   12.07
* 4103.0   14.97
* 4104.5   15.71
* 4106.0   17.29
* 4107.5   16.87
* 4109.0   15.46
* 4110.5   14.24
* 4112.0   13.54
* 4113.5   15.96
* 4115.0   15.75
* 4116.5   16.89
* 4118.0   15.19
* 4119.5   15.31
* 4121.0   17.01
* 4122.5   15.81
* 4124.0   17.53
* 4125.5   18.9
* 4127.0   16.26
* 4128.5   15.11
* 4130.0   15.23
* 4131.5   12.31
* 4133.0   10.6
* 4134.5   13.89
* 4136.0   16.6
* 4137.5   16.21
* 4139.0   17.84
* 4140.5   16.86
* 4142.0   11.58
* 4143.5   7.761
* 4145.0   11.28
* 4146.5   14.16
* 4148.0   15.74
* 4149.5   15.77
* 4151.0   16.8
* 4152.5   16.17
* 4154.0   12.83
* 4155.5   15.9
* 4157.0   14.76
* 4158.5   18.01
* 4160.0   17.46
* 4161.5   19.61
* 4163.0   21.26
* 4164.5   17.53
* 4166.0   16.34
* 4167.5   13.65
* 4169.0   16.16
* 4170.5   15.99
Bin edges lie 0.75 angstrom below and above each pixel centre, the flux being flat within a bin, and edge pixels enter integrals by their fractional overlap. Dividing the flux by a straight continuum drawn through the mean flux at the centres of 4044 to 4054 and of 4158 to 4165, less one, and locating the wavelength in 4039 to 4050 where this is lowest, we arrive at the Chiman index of 4046.0 angstrom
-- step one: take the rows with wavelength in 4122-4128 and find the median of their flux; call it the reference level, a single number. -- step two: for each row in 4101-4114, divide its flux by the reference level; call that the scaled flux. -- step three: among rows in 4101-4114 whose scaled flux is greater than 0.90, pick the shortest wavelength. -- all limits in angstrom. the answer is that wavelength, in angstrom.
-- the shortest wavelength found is 4104.5 angstrom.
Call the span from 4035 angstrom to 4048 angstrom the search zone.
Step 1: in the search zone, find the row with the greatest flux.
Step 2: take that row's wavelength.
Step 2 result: 4038.5 angstrom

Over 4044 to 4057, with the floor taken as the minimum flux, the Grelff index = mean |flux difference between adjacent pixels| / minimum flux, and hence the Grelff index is 0.31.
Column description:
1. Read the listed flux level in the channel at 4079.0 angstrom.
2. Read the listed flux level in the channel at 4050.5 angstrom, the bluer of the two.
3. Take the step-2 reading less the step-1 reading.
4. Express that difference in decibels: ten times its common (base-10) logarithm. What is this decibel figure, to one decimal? 5.5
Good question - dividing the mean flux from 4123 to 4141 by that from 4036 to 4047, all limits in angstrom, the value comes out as 1.27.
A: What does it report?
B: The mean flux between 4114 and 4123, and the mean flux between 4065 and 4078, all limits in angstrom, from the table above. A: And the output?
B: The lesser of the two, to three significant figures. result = 12.0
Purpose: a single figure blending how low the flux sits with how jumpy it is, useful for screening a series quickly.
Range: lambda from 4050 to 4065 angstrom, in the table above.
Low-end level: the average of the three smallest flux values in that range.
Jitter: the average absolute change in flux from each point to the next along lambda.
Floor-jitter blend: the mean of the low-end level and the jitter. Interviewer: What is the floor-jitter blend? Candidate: 5.9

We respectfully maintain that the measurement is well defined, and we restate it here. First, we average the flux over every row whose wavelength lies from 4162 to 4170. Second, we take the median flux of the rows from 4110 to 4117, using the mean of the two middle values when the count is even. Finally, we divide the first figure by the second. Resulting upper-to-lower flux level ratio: 1.08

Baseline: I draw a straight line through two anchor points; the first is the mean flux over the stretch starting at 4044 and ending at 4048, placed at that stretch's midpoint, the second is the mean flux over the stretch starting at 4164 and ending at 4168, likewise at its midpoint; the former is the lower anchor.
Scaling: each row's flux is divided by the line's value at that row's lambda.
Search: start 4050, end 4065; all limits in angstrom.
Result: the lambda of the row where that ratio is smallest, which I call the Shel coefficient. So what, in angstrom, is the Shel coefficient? 4064.0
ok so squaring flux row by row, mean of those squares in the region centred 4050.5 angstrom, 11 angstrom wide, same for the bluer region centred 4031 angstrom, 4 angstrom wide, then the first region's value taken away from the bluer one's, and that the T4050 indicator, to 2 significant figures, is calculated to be -98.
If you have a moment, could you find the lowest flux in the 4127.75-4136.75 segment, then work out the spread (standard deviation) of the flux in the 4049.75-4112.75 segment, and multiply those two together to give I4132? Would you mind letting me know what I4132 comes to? 33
